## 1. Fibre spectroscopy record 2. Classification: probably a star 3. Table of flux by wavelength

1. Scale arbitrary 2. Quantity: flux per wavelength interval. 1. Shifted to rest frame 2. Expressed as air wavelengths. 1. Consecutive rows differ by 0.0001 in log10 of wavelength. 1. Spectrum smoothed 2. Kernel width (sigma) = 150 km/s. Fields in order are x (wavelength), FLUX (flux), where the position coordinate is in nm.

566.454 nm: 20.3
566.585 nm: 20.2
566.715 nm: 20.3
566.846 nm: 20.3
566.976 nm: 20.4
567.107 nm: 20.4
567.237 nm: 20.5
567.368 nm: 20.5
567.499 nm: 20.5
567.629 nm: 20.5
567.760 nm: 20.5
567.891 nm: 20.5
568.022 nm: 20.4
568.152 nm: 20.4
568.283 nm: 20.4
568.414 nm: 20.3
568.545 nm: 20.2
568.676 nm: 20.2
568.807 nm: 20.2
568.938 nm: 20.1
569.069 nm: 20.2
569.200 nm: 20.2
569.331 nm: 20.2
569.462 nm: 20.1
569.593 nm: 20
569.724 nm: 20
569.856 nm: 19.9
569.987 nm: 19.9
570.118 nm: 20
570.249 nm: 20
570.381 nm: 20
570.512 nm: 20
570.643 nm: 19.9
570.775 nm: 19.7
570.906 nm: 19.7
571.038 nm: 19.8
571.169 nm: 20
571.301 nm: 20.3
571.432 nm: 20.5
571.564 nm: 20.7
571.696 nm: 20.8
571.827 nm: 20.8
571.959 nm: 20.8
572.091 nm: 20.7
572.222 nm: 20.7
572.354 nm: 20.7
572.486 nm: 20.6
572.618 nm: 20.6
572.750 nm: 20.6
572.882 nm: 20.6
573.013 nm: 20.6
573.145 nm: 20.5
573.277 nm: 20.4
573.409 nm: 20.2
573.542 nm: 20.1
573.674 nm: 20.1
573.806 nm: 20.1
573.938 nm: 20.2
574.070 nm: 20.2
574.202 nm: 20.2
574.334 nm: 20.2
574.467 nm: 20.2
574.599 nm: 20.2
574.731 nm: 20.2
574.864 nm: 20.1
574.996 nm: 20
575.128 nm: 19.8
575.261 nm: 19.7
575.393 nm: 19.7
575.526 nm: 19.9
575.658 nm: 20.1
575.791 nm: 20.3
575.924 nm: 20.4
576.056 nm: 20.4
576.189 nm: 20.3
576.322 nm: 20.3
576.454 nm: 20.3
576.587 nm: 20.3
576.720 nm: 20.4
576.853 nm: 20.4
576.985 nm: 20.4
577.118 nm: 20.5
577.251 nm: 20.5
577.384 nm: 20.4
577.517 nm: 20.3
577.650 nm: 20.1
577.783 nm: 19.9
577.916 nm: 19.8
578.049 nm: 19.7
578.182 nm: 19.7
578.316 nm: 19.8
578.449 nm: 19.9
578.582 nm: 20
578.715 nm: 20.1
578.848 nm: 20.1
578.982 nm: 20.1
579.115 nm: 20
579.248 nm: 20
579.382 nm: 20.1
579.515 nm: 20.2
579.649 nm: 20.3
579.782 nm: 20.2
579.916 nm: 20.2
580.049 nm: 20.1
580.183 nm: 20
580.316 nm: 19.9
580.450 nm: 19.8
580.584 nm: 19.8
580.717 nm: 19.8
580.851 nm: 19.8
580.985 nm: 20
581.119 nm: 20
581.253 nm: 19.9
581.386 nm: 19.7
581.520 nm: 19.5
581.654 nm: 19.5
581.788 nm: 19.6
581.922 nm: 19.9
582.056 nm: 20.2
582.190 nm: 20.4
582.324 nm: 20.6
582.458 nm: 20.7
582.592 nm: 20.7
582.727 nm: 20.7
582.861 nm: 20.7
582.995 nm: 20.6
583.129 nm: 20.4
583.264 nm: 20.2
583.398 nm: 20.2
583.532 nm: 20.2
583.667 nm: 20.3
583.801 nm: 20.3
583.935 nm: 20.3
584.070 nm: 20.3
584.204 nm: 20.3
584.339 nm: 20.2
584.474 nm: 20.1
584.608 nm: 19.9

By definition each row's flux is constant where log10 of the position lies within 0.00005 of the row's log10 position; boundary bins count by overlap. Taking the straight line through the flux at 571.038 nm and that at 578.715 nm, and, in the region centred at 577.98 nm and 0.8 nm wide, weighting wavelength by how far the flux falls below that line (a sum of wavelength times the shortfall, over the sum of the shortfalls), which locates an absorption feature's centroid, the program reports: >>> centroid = 578.09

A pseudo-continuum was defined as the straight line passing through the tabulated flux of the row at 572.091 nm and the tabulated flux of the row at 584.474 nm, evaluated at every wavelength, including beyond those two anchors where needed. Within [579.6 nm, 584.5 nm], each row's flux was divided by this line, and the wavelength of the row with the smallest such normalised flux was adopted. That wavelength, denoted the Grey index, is 581.520 nm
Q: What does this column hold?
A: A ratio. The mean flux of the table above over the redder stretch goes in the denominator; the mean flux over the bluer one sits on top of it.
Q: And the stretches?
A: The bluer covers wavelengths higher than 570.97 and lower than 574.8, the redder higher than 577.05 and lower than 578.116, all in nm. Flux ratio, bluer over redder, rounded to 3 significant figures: 1.01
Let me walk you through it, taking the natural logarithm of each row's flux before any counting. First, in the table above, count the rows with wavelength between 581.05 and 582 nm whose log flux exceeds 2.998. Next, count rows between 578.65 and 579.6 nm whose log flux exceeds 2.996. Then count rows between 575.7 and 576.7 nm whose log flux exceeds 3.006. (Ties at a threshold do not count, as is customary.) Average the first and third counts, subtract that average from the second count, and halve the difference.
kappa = 0.75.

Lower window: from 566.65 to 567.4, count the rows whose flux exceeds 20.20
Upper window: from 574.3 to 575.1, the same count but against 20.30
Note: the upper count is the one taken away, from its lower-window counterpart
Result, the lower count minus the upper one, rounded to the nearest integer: 6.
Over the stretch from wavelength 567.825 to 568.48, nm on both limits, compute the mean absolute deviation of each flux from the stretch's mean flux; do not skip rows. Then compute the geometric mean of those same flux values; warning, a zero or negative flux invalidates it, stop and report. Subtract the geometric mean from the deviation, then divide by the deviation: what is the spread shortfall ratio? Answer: -509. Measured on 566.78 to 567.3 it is -407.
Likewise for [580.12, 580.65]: -264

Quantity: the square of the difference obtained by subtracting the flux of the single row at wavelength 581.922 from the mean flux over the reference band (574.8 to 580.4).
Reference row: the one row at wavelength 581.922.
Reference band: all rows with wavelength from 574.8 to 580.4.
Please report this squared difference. 0.045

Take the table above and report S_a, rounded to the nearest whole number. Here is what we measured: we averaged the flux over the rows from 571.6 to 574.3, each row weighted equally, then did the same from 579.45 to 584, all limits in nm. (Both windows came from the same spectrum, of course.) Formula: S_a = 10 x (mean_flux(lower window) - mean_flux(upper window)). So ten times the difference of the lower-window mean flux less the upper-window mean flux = 3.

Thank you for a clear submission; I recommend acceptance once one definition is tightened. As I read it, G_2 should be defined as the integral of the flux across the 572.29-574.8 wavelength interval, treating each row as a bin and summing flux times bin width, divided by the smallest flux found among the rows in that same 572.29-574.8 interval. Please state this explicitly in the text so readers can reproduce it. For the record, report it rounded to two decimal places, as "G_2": 2.54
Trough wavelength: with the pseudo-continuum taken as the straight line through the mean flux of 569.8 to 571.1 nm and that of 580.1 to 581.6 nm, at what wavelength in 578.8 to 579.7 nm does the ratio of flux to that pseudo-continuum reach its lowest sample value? 579.115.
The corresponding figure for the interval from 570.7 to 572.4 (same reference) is 570.775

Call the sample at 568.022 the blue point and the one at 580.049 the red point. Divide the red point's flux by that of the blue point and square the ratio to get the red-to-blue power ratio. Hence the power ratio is 0.97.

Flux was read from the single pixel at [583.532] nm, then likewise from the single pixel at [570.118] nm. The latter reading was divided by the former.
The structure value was 0.99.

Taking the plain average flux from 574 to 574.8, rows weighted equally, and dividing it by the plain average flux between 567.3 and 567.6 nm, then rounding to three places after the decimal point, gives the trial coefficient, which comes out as 0.985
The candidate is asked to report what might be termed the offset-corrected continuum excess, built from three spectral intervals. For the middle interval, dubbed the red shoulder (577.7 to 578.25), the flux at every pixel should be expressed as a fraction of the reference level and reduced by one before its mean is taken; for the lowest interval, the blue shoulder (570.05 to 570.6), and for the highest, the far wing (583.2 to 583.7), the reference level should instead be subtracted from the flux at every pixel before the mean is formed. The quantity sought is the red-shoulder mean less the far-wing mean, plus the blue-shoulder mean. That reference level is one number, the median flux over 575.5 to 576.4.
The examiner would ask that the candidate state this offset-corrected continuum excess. -0.25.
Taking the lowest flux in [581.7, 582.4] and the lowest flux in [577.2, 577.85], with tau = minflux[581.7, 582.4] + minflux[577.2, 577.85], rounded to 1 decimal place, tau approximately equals 39.5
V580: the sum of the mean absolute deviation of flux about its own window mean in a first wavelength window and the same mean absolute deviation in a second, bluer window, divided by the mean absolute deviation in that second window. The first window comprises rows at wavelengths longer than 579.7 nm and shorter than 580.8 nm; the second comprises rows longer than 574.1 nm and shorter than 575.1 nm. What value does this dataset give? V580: 3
